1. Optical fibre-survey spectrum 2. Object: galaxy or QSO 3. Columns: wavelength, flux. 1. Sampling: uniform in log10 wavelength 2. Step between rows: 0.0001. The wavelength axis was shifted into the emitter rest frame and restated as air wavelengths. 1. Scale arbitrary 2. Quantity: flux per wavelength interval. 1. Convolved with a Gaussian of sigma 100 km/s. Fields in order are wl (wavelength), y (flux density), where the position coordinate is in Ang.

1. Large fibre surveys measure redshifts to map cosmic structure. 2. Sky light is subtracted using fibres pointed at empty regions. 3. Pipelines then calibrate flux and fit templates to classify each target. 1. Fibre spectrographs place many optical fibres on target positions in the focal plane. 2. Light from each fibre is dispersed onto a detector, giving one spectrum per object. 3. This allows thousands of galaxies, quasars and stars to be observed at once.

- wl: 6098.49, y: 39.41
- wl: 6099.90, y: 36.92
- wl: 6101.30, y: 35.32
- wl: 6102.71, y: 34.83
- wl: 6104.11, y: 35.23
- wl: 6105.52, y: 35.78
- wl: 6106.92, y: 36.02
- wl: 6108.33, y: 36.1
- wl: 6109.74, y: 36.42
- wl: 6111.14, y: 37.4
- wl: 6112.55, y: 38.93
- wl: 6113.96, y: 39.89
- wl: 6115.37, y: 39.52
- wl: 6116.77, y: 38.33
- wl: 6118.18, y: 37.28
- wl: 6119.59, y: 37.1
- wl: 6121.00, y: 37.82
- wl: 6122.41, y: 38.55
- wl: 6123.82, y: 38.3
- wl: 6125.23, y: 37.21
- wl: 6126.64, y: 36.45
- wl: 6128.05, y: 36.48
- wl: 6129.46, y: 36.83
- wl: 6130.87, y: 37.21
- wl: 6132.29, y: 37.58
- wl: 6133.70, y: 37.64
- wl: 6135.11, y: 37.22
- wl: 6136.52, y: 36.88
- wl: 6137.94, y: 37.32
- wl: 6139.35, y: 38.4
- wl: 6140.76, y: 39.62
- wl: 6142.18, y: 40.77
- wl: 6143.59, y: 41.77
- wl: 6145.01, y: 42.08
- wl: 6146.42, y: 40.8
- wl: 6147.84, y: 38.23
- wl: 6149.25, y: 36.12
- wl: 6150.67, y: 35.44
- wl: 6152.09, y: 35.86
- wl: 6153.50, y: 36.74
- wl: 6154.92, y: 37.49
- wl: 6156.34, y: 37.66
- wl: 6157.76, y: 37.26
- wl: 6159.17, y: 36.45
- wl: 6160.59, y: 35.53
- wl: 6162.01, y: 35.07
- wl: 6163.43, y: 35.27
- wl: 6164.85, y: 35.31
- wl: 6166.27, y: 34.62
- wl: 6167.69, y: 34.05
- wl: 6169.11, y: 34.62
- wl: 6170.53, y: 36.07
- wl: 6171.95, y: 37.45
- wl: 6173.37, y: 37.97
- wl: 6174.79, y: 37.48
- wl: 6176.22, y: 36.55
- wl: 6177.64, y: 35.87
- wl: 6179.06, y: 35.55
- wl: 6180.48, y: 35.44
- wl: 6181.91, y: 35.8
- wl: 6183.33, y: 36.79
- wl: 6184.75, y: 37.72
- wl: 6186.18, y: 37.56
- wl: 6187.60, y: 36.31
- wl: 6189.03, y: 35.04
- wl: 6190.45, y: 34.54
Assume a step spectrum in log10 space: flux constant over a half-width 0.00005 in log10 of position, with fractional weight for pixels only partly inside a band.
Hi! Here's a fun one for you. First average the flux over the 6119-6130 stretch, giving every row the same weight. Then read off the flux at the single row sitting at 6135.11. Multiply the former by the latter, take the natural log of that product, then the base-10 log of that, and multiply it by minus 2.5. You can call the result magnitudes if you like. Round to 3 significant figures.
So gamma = -2.15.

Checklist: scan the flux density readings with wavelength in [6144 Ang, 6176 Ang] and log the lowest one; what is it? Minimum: 34.05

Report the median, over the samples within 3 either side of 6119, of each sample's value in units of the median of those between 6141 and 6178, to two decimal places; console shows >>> 1.03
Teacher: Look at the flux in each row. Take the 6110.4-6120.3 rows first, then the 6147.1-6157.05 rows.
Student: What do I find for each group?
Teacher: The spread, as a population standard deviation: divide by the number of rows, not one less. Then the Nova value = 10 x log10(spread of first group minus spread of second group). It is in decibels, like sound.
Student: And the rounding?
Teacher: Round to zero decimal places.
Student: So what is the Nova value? -11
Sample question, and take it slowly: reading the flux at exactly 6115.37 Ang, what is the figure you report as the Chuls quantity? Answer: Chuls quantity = 39.52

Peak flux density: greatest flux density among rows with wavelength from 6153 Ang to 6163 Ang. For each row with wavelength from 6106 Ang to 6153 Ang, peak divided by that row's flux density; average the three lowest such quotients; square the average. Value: 0.82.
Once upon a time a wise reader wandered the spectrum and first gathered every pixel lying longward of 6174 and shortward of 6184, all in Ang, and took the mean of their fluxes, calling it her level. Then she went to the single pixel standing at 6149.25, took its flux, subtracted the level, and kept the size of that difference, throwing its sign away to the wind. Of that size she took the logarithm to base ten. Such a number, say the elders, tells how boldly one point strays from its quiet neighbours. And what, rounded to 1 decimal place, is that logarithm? -1.0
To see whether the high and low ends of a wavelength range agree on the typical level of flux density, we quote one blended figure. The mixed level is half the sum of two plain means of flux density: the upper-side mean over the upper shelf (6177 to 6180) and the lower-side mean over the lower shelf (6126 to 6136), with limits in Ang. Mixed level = 36.4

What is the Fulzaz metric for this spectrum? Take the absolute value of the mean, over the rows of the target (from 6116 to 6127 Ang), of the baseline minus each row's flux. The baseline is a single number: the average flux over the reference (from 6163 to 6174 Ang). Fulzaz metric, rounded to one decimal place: 2.0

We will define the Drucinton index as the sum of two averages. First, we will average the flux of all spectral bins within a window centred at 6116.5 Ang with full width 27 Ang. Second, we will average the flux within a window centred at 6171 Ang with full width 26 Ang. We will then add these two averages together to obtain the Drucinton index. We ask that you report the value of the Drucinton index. 73.2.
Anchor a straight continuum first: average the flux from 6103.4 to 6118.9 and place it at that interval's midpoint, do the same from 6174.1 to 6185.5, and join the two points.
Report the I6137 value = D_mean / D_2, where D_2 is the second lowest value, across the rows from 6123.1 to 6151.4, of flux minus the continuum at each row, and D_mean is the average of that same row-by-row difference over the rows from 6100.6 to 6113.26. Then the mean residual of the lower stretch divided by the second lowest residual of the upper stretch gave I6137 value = 1.7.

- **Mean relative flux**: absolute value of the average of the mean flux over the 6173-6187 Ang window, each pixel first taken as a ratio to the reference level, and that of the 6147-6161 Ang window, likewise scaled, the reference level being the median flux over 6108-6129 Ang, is 0.98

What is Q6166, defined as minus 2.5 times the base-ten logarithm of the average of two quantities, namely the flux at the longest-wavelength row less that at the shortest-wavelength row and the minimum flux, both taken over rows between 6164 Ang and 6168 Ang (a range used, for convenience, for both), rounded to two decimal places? -3.04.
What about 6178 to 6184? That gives -3.16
